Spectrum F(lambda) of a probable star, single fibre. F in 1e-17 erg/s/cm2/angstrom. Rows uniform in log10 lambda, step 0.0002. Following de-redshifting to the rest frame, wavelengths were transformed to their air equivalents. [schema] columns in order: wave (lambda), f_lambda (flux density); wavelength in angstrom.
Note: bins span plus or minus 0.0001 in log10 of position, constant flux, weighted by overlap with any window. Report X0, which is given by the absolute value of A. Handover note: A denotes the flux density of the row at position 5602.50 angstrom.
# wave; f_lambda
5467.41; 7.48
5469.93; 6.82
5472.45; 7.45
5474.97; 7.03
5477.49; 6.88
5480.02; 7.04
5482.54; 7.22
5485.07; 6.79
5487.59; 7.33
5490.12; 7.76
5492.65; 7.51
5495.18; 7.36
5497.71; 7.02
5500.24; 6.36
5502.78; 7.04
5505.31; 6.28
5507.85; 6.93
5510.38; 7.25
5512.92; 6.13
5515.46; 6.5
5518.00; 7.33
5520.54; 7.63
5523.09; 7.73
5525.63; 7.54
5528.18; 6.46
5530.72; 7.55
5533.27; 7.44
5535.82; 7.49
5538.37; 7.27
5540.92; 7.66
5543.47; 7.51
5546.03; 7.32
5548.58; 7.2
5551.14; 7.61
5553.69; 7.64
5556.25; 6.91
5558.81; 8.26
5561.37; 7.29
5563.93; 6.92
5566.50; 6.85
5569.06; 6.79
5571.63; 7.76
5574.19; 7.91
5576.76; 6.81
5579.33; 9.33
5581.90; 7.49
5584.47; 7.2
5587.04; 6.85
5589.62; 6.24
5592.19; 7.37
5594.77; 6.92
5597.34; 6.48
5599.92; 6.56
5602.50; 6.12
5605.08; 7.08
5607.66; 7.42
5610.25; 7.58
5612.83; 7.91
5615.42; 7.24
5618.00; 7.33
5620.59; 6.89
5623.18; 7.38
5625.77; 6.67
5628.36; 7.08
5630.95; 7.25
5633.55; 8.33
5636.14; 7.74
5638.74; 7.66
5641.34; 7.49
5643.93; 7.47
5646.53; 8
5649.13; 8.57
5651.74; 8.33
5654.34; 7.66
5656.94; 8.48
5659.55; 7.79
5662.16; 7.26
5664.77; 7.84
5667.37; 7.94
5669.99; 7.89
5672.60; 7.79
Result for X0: 6.12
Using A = 6.12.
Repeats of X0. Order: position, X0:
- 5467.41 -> 7.48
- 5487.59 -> 7.33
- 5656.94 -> 8.48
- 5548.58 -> 7.20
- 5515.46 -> 6.50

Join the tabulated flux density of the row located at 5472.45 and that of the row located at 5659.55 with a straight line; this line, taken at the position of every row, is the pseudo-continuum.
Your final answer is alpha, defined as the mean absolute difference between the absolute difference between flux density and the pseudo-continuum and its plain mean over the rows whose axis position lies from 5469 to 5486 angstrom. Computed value 0.17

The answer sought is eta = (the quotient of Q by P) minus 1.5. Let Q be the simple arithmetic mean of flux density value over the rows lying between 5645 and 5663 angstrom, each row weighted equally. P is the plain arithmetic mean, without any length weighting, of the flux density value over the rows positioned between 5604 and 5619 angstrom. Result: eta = -0.421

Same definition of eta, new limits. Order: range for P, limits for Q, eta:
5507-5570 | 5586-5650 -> -0.498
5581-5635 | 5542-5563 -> -0.450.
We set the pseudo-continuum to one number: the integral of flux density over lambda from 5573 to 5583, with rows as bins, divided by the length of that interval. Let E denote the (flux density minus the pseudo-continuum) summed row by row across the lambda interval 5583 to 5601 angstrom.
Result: -8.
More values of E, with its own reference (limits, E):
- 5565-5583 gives -2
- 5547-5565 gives -3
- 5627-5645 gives -2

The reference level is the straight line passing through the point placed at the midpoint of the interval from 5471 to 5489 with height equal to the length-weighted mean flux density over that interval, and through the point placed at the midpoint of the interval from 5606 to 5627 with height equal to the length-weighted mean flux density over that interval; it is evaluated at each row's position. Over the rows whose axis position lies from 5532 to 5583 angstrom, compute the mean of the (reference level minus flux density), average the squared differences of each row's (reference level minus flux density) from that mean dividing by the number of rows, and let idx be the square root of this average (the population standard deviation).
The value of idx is 0.57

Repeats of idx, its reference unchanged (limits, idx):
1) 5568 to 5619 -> 0.70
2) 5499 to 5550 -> 0.49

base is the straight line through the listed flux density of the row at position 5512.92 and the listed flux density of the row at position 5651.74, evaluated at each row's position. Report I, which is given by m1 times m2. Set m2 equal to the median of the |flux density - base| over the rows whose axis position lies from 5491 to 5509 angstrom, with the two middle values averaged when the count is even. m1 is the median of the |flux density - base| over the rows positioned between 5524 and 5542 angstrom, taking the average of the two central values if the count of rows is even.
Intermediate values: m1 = 1.00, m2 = 1.1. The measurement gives 1.1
